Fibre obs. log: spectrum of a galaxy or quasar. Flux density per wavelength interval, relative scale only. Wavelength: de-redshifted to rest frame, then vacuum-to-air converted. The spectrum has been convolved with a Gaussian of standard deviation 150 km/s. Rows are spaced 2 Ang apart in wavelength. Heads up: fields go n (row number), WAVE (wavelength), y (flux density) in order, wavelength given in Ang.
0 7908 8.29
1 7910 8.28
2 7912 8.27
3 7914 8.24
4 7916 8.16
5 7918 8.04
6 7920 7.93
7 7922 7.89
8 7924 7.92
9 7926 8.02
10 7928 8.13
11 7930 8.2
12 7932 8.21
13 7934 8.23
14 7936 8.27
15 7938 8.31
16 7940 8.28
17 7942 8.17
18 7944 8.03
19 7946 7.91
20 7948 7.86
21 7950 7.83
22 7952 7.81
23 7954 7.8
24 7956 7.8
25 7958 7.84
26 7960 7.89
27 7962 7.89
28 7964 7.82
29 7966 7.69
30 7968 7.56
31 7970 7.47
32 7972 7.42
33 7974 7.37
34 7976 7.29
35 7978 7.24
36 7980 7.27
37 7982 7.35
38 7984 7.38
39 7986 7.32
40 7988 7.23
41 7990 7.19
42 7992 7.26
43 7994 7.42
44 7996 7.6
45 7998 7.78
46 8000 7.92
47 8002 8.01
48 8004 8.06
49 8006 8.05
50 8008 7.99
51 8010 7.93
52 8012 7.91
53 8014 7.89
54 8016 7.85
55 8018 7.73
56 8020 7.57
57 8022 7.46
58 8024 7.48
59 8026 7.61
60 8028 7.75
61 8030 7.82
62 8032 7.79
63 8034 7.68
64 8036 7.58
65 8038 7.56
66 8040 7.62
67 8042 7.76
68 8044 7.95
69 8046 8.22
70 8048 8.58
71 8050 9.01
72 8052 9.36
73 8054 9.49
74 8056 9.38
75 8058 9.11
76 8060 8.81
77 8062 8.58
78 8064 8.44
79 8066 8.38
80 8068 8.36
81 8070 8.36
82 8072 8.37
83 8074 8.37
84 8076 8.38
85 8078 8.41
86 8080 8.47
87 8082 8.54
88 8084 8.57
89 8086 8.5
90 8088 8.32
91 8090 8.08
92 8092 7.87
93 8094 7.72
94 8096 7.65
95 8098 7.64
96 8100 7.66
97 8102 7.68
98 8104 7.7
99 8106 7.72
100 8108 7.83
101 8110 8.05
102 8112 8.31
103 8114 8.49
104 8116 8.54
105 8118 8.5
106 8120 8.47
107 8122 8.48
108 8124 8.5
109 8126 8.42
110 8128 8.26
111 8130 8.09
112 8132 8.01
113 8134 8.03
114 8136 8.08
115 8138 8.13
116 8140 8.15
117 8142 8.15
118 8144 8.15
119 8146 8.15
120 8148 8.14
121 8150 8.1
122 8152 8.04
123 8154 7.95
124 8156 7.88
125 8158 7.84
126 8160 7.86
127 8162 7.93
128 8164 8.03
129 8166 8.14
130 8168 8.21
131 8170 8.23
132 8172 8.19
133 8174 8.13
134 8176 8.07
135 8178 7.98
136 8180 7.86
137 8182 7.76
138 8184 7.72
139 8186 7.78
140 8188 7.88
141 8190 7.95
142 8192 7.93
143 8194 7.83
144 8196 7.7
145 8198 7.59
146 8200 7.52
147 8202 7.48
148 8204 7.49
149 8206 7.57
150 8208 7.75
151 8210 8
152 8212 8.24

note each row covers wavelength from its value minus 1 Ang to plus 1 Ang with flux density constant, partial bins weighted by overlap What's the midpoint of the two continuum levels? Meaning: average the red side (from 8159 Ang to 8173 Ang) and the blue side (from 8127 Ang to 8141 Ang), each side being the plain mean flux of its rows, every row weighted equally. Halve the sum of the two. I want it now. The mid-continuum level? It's 8.10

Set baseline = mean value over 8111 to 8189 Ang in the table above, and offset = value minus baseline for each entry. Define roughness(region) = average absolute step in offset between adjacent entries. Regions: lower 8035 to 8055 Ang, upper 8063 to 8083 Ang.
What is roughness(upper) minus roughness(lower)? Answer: -0.19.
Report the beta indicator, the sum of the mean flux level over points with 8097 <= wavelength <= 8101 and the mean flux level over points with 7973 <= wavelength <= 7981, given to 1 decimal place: 14.9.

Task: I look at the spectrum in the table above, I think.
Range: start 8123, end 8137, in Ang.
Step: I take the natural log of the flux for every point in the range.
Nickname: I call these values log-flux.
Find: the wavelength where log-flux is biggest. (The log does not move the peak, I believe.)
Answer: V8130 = 8124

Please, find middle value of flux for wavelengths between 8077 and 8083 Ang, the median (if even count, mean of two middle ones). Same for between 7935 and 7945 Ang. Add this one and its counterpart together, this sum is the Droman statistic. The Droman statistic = 16.7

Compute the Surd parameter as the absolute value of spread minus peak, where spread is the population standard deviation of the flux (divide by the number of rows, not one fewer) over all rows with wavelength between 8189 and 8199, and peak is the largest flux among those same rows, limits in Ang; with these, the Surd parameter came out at 7.81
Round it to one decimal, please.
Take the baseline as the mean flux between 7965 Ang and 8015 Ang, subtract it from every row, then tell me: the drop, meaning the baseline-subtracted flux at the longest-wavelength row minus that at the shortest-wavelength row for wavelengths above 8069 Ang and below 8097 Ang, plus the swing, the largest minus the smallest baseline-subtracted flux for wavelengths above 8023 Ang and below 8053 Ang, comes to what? 1.2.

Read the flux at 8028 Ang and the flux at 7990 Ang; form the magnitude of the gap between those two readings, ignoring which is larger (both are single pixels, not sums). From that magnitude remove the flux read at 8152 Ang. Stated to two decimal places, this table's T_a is -7.48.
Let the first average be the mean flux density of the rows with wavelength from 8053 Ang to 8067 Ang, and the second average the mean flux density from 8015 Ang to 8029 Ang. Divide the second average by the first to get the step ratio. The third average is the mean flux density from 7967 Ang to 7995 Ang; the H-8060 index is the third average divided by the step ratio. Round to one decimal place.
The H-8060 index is 8.5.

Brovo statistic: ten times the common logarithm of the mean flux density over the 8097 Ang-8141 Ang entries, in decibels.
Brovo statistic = 9.10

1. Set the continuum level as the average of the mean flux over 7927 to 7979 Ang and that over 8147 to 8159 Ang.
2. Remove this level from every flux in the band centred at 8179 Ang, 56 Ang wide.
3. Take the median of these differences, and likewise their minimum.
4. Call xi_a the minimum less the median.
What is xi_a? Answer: -0.4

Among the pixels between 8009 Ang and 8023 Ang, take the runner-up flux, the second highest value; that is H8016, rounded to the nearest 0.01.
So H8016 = 7.91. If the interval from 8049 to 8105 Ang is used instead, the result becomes 9.38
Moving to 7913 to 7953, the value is 8.28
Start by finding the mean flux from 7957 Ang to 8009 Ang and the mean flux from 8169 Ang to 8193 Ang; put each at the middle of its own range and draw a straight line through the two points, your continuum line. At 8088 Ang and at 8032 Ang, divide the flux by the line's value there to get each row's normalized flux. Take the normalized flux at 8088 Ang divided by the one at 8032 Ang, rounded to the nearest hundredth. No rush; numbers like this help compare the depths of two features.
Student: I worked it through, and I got 1.05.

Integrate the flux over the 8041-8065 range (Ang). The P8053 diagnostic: 209.4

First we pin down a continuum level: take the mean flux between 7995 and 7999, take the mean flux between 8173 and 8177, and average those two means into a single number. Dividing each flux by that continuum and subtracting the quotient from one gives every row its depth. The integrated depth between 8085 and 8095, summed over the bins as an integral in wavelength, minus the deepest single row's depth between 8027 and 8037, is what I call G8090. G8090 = -0.30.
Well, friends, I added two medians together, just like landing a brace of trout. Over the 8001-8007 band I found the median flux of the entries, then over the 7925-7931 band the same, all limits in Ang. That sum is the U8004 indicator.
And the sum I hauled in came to 16.2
